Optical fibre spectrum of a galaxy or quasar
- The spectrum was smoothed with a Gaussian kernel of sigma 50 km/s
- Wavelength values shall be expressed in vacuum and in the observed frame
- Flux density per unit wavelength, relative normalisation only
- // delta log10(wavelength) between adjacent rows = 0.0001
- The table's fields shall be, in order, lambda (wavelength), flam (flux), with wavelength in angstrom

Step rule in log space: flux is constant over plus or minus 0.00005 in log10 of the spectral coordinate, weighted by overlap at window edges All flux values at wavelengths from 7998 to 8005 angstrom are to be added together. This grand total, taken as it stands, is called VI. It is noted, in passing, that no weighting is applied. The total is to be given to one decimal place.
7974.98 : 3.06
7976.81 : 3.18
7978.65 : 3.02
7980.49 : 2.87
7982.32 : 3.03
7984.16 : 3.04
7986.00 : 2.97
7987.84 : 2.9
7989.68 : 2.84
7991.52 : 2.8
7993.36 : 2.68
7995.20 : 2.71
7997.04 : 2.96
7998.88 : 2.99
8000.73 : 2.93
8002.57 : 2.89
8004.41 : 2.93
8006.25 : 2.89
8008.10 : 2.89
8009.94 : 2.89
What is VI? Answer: 11.7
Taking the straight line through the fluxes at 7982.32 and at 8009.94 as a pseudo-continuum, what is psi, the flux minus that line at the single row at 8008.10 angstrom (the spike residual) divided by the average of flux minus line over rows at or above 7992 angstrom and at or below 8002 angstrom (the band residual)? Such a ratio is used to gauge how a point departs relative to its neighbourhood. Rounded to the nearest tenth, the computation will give 0.1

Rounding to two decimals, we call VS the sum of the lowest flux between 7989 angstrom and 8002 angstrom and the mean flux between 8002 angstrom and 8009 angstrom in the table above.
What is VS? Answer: 5.58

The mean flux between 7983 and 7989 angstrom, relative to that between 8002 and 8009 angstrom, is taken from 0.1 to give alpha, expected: -0.92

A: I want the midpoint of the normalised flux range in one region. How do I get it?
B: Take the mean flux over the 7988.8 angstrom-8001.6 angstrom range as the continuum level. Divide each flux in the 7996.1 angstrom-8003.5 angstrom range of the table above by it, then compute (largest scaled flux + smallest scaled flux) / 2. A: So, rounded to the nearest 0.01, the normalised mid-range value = 1.03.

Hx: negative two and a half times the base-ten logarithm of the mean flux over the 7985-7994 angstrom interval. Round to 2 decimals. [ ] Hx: -1.13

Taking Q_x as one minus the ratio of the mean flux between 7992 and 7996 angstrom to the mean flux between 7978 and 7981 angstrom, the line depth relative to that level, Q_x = 0.08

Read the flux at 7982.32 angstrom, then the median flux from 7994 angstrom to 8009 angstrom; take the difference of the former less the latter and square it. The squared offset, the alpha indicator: 0.014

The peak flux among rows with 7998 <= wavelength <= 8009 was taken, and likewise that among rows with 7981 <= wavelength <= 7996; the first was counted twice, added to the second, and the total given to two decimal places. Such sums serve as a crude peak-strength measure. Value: 9.02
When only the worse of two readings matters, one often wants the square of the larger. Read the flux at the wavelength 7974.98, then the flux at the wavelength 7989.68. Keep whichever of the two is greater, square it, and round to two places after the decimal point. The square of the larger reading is 9.36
